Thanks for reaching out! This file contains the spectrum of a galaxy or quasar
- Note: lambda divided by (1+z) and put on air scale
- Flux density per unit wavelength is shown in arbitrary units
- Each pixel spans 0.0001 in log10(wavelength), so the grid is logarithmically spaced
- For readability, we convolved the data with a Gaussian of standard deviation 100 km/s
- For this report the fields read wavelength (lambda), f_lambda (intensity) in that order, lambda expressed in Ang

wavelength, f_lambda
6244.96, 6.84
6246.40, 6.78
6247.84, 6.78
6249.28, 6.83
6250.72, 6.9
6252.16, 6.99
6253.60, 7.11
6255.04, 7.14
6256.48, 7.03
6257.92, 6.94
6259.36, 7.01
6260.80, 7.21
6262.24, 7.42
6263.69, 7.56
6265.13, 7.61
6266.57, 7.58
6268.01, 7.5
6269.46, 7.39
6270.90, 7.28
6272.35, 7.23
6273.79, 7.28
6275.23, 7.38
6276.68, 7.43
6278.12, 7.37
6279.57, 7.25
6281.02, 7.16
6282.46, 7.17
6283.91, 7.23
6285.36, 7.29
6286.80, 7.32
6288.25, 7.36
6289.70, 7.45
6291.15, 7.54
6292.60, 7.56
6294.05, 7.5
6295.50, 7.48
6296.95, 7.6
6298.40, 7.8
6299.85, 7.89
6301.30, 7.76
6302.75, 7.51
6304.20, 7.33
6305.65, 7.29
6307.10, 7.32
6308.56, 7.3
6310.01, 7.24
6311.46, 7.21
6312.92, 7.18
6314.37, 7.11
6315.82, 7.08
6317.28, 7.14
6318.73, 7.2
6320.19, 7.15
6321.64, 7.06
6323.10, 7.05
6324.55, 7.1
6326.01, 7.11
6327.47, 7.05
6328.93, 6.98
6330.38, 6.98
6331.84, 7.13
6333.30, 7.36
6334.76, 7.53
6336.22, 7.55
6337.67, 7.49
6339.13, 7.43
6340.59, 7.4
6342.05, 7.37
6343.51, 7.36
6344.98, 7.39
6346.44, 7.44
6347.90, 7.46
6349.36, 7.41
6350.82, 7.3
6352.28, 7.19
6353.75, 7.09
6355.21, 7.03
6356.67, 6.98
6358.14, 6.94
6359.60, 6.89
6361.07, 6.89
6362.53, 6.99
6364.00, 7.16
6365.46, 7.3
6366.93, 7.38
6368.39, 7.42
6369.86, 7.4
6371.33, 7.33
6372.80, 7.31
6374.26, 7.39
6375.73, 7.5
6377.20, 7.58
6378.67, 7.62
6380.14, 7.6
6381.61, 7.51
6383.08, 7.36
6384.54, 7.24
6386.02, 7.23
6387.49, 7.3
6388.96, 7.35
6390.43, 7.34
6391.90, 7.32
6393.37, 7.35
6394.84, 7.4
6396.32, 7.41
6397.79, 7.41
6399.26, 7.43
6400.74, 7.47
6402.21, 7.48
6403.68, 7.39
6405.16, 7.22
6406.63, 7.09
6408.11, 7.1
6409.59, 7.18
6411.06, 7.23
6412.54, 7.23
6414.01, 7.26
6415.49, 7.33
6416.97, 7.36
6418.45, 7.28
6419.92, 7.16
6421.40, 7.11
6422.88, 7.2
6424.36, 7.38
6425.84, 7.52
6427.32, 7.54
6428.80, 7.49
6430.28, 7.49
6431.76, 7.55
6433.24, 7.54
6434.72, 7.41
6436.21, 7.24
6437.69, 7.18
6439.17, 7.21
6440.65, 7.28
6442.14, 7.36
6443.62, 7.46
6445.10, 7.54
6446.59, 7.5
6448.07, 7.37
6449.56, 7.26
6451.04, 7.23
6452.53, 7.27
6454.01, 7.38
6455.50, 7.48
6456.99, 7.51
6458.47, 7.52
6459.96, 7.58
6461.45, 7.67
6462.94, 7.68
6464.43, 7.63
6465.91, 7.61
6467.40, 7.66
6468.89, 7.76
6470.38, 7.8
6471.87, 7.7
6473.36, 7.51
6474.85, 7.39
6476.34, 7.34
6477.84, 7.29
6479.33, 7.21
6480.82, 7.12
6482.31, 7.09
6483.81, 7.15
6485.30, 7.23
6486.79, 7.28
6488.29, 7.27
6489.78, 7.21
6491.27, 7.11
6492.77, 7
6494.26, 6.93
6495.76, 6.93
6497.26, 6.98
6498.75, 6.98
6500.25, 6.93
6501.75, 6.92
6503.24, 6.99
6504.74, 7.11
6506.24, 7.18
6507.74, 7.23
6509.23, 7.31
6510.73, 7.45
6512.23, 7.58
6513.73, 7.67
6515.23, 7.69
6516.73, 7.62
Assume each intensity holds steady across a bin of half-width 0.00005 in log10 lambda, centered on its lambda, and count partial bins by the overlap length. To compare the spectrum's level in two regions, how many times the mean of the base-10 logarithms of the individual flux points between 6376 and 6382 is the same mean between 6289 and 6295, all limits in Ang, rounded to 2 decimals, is 1.00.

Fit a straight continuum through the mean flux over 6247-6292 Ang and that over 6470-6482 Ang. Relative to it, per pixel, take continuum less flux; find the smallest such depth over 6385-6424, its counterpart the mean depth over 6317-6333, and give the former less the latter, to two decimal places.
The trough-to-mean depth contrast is -0.33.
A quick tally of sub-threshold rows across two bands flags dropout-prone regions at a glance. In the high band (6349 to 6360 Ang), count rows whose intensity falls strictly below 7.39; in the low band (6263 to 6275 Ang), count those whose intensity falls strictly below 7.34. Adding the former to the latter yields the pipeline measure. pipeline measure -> 10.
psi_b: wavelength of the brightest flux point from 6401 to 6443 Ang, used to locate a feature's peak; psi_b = 6431.76 Ang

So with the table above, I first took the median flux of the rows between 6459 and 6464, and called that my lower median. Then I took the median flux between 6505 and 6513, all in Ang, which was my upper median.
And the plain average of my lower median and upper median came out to 7.49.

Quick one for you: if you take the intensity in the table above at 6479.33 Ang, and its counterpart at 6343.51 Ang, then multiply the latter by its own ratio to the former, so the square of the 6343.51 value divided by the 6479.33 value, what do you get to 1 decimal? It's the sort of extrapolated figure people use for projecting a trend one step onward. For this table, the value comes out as 7.5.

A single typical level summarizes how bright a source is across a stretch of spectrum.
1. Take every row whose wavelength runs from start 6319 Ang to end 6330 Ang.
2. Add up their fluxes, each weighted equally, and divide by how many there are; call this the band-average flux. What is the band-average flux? 7.07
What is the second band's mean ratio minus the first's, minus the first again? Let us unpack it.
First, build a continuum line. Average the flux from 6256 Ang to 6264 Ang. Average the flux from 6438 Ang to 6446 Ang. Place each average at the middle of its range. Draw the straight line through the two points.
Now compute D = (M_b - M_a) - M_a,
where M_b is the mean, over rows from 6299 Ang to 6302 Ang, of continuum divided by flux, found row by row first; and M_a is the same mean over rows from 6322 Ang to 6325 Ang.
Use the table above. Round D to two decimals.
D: -1.13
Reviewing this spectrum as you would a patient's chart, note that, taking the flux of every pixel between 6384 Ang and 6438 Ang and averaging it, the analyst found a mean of 7.33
